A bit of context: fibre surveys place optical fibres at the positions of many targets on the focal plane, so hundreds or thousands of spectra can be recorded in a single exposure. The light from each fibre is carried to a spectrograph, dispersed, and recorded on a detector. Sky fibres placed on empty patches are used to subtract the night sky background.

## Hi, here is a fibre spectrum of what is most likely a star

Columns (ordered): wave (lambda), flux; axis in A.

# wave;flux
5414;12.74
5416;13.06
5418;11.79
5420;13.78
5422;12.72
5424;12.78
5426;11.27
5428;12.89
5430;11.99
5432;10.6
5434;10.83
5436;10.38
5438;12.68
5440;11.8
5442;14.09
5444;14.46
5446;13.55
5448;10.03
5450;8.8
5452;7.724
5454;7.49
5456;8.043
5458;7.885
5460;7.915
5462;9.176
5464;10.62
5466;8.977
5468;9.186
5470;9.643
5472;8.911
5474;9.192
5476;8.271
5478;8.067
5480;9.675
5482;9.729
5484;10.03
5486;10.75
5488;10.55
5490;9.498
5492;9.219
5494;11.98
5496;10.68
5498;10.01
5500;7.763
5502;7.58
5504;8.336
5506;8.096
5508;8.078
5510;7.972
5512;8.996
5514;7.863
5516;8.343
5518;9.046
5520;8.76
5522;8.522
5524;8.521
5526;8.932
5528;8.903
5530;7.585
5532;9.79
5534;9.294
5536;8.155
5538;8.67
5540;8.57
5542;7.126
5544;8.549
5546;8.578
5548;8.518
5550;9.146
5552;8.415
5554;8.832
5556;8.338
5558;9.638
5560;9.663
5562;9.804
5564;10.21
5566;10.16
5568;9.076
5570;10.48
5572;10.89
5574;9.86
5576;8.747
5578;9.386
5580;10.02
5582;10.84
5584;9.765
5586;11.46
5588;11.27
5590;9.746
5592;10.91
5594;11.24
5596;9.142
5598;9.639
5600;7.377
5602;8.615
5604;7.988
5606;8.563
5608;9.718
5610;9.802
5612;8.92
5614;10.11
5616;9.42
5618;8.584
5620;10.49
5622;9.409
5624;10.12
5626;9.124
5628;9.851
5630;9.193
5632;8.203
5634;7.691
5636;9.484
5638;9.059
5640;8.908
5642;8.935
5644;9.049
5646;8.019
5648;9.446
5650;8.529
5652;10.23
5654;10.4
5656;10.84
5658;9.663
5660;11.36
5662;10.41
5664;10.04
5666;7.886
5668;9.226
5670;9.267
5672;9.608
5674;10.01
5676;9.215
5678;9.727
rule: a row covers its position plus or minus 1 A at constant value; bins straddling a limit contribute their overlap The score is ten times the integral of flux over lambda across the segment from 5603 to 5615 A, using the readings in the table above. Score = 1102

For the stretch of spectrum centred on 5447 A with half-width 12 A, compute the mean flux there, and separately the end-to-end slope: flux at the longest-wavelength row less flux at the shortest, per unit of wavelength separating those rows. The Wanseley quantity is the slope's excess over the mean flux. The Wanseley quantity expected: -10.7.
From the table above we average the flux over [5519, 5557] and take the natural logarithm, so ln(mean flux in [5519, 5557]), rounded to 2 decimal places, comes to 2.15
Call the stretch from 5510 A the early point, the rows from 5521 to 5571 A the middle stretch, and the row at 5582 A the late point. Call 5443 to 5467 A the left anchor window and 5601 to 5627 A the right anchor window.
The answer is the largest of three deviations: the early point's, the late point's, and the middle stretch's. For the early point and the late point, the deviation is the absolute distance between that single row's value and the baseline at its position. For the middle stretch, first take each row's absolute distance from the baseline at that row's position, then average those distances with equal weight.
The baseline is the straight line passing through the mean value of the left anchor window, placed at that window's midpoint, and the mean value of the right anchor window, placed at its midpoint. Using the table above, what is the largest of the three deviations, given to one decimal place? 1.5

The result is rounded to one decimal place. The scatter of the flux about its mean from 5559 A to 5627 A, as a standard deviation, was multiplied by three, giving 2.8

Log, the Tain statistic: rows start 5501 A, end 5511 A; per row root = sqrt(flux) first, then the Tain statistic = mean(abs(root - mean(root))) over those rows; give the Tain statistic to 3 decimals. 0.034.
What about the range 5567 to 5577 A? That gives 0.116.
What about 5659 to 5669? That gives 0.160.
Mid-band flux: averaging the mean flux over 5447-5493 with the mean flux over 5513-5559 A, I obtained 8.9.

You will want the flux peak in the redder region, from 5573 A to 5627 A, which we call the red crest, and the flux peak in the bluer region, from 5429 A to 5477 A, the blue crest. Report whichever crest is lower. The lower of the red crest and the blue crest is 11.5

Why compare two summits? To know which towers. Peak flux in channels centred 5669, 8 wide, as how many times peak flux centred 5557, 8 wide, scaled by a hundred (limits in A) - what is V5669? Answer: 99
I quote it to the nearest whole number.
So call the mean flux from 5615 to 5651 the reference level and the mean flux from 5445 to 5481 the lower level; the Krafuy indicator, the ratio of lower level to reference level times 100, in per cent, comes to 100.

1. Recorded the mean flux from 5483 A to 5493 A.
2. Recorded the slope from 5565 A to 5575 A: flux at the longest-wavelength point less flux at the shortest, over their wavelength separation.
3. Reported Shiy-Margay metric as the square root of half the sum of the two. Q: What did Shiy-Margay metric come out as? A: 2.23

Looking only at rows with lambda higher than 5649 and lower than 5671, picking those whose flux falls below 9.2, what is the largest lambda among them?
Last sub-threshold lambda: 5666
